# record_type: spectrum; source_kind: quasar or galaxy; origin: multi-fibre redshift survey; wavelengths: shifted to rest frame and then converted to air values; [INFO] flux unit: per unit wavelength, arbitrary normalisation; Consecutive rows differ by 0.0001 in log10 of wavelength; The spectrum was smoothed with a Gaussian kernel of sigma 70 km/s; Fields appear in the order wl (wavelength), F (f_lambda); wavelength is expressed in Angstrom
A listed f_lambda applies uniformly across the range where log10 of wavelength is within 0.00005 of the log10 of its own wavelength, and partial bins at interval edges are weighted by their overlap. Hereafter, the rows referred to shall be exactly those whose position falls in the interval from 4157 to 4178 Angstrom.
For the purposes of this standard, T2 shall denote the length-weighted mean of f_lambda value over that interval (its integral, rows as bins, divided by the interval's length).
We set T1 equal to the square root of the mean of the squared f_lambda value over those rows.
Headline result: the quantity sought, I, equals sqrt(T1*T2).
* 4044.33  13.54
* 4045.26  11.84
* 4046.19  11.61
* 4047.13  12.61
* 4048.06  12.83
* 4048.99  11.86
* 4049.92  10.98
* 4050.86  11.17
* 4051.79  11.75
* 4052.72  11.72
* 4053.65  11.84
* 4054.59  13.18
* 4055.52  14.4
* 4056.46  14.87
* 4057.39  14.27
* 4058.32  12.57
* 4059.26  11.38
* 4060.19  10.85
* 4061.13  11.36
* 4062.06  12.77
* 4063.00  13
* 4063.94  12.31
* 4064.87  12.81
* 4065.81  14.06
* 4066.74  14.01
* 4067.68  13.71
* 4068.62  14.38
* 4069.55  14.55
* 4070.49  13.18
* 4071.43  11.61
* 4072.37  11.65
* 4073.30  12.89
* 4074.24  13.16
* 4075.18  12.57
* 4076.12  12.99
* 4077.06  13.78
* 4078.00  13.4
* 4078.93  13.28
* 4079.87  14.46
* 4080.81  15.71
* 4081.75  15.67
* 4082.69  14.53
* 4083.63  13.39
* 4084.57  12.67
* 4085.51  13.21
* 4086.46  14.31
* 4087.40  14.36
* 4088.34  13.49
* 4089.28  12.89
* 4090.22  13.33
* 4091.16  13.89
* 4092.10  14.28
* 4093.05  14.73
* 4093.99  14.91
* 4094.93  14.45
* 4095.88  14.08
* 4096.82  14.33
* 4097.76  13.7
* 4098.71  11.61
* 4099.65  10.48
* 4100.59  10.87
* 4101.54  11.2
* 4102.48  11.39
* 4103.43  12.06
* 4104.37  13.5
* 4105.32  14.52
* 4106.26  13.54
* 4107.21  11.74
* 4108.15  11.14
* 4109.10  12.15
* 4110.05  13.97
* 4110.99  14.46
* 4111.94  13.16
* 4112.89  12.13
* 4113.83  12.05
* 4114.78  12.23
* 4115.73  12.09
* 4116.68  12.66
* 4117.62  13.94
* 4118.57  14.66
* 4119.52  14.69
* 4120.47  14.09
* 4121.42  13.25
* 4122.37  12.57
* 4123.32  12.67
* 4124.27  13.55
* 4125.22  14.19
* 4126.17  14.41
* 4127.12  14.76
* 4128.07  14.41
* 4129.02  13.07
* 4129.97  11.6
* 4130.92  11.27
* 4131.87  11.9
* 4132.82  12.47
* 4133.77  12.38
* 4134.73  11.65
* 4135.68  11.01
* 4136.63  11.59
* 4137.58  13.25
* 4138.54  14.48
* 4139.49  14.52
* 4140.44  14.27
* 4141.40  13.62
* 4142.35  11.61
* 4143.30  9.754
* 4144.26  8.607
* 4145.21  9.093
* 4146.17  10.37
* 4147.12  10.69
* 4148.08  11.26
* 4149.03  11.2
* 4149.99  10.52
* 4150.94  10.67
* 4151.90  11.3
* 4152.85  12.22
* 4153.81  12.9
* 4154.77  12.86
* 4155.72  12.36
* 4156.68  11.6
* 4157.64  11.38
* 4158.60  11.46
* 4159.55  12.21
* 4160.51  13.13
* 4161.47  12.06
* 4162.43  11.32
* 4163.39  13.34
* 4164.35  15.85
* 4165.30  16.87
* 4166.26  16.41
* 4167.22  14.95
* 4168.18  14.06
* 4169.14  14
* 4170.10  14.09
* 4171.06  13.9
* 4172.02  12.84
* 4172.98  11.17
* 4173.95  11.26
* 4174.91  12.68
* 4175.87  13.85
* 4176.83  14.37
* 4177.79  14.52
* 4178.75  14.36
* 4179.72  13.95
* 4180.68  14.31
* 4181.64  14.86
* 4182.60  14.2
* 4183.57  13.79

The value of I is 13.5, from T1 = 13.5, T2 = 13.4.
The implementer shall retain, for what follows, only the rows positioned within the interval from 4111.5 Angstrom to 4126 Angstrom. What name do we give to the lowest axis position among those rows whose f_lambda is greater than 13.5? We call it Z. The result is 4117.62 Angstrom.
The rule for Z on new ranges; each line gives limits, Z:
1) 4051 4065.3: 4055.52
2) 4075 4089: 4077.06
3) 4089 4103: 4091.16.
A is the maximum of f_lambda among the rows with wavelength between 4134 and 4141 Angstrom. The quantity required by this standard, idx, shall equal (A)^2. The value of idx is 211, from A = 14.52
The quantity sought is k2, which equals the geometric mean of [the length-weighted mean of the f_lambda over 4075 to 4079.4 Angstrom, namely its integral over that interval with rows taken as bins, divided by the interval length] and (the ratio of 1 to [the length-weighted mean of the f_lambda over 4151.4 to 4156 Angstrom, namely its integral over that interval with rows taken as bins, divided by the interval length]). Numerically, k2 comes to 1.04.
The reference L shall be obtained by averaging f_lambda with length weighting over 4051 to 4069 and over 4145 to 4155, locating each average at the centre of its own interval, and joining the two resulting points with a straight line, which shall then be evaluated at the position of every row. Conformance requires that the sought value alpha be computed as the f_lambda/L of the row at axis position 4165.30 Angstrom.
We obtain 1.55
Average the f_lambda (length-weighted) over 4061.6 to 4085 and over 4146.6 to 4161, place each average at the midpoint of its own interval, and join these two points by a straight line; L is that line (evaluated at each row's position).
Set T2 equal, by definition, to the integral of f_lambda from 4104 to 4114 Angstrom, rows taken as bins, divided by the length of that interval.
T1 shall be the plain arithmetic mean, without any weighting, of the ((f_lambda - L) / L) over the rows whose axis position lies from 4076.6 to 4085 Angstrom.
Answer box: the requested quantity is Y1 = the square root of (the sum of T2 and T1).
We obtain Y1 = 3.61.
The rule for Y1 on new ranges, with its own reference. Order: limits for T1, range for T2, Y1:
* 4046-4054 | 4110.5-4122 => 3.62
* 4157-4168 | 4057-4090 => 3.67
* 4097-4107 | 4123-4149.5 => 3.50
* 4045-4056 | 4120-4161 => 3.48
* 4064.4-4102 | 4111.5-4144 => 3.60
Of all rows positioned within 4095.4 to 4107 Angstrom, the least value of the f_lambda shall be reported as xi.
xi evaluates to 10.48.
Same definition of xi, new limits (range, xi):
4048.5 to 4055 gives 10.98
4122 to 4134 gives 11.27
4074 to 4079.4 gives 12.57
